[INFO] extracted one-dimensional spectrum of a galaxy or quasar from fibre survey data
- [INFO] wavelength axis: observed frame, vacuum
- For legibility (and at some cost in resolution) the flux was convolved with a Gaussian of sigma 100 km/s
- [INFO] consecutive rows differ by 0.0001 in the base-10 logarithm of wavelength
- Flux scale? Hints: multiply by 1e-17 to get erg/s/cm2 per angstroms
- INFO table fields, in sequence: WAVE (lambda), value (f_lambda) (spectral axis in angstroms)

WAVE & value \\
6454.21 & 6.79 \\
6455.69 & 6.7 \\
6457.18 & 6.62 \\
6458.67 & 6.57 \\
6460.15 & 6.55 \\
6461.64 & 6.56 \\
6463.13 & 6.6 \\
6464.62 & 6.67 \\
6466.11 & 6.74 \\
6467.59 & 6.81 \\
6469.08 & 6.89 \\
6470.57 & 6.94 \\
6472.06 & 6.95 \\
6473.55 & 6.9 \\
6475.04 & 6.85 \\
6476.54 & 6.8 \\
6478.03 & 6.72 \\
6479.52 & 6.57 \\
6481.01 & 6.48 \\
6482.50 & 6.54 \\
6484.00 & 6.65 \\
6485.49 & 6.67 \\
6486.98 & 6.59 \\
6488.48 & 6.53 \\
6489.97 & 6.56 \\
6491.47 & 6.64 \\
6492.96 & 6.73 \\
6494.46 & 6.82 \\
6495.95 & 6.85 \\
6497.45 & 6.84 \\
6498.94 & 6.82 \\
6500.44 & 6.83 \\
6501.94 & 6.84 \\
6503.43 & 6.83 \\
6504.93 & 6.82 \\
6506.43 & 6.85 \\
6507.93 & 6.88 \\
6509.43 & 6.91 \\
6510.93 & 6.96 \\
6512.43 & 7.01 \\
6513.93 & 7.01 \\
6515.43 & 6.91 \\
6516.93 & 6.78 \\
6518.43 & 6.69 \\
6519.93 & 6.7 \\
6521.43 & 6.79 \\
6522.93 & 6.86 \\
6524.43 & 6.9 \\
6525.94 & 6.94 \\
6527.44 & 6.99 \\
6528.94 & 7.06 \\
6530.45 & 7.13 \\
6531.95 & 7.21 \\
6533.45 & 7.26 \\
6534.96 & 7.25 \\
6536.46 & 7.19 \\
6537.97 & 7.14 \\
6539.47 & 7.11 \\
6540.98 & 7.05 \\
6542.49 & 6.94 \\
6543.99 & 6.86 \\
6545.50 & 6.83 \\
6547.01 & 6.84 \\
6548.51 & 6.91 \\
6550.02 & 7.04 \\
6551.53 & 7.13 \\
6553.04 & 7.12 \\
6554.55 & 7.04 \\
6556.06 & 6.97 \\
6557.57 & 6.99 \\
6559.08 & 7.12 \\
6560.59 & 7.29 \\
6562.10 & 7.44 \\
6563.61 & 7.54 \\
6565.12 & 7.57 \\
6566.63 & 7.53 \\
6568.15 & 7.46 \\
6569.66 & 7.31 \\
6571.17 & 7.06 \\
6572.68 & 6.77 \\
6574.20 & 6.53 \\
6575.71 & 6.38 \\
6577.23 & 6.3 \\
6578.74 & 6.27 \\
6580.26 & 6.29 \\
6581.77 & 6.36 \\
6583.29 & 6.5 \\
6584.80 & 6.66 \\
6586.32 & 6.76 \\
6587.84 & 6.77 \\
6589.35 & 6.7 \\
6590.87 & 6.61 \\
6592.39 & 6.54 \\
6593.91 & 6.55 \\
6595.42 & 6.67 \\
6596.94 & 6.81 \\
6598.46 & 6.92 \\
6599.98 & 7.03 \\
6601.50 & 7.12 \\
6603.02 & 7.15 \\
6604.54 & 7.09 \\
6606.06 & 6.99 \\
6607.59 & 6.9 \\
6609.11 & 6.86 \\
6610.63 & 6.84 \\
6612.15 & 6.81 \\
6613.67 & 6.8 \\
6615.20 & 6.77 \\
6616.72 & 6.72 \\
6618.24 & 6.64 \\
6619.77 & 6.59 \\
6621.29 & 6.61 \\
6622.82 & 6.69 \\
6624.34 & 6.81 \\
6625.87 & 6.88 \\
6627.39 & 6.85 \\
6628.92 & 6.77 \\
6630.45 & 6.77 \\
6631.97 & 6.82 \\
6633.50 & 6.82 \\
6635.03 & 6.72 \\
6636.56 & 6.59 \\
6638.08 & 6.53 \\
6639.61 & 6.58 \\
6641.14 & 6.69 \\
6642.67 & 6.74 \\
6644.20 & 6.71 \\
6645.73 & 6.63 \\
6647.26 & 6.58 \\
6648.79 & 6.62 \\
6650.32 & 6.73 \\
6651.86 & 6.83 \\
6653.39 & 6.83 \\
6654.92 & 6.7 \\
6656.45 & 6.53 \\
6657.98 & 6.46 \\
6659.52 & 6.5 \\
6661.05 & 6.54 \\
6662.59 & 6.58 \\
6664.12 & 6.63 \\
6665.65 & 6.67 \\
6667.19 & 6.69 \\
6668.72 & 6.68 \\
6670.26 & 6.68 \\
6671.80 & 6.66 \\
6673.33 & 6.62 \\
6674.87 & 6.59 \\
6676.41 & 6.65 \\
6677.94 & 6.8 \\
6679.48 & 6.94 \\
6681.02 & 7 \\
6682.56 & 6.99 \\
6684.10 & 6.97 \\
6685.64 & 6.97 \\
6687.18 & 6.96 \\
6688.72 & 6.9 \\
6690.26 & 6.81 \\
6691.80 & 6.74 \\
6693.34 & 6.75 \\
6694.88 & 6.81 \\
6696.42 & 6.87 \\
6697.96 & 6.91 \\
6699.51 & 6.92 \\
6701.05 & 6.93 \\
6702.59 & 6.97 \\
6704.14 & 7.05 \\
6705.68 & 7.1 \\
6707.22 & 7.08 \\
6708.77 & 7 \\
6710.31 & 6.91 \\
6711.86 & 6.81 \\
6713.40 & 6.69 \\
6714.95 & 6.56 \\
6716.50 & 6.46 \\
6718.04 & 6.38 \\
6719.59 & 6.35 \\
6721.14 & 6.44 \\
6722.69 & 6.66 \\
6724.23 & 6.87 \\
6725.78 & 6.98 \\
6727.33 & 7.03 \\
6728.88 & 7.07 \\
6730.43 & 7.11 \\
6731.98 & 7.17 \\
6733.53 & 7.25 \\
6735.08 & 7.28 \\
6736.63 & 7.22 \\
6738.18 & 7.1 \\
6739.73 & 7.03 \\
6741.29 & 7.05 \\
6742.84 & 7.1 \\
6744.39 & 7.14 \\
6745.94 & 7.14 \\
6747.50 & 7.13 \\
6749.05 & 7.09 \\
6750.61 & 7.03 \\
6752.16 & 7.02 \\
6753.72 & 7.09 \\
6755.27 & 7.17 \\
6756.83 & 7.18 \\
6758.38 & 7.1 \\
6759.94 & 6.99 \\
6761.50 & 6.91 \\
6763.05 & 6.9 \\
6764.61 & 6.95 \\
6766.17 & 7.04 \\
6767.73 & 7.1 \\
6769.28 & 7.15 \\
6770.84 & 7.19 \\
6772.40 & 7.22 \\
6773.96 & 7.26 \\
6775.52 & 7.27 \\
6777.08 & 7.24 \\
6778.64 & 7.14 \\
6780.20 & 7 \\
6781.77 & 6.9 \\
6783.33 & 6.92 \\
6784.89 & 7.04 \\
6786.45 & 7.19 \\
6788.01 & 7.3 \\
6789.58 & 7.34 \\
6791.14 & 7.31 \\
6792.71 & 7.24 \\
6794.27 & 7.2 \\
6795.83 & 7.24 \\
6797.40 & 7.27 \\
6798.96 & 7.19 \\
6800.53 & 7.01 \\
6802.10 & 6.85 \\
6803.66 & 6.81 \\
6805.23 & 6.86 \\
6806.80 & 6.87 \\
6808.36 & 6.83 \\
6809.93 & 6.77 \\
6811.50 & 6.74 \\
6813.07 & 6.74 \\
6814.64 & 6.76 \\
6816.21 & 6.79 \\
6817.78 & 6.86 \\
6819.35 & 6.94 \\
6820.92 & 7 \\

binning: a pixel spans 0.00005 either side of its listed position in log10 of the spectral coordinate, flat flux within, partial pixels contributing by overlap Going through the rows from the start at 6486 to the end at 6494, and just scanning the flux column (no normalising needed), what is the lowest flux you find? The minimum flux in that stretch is 6.53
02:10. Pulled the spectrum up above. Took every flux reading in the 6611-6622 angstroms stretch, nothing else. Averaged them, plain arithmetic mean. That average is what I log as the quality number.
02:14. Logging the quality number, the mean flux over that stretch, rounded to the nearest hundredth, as 6.71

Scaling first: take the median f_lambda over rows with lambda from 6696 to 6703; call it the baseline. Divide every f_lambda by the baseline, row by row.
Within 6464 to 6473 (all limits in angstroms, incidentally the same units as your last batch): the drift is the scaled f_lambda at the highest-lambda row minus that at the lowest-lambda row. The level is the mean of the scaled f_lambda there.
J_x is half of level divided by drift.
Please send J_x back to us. 12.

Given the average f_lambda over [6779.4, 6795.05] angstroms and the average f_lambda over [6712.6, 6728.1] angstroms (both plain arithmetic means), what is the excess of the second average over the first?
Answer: -0.50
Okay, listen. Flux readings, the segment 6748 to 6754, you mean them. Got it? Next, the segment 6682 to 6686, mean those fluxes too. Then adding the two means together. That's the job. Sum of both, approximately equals 14.0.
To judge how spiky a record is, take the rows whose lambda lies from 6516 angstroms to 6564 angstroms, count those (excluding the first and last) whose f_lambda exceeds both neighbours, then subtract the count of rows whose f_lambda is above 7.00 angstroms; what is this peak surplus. -15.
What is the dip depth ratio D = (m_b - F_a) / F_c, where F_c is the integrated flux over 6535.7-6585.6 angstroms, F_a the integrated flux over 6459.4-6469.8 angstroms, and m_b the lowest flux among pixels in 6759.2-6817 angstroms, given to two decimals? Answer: -0.18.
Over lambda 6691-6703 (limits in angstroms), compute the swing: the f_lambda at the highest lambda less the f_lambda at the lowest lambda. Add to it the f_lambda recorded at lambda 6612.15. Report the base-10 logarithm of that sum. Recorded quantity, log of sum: 0.848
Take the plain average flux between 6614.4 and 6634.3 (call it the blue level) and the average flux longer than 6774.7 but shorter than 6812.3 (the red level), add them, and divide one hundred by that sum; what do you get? 7.24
